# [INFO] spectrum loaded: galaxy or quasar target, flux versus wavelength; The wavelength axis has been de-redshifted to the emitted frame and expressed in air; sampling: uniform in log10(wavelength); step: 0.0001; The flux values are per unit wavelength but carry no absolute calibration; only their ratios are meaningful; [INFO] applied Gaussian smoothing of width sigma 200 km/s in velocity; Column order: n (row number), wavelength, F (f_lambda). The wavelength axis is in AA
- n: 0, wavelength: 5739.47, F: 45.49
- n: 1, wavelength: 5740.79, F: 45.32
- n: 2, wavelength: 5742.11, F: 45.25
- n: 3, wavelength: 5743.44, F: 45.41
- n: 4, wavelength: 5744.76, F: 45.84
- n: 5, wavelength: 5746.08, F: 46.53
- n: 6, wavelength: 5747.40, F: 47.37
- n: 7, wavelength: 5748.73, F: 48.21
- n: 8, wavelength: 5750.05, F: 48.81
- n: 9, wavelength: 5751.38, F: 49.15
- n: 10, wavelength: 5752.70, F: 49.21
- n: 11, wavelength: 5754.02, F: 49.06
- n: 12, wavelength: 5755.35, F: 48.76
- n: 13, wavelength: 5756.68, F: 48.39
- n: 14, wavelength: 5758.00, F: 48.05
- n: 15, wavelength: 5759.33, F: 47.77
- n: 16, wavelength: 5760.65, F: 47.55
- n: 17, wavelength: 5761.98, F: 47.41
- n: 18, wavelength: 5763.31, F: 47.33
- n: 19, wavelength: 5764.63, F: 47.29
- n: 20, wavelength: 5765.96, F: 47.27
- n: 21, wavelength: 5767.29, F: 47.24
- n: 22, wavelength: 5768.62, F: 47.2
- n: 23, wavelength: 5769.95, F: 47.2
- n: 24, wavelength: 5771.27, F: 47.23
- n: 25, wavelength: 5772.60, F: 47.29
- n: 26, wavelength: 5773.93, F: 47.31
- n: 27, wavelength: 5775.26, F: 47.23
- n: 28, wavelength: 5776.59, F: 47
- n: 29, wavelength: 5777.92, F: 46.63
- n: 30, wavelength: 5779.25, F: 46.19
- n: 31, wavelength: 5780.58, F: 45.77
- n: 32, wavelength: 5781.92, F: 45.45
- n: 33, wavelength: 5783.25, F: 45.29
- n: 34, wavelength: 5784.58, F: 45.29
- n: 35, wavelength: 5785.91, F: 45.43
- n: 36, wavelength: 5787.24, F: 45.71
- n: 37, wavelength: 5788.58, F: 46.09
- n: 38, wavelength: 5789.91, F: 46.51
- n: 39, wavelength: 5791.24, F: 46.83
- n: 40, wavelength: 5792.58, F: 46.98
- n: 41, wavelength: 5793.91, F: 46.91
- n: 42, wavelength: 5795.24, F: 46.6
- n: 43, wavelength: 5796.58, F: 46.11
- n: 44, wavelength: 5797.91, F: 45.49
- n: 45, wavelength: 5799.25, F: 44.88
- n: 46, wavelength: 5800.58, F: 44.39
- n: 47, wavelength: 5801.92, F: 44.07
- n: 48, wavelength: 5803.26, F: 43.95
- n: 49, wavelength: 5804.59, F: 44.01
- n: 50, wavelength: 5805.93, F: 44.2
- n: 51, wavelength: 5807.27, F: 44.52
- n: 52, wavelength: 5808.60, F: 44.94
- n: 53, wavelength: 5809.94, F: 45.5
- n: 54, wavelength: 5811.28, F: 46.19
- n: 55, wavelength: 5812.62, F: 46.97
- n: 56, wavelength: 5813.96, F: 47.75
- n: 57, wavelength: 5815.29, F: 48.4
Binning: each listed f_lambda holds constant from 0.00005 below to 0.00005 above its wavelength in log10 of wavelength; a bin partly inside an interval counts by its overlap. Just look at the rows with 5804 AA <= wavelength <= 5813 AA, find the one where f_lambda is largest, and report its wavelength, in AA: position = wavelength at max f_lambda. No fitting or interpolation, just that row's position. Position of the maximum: 5812.62 AA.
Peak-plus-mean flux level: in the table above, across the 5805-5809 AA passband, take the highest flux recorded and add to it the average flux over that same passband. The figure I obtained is 89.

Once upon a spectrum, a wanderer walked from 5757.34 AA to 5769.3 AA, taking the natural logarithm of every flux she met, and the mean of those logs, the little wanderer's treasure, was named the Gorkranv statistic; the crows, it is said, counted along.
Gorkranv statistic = 3.86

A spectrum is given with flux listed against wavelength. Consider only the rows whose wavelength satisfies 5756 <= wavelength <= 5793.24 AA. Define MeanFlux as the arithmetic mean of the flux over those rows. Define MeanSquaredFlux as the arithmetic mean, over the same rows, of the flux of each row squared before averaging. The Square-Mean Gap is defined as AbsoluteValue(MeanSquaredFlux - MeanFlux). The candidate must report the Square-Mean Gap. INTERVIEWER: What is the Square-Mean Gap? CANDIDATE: 2146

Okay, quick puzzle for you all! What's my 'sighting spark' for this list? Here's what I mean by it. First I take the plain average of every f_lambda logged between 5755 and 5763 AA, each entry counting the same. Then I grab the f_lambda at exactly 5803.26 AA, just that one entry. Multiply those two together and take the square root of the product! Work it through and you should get 45.9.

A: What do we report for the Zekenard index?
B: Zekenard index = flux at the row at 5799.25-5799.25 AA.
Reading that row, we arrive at 44.88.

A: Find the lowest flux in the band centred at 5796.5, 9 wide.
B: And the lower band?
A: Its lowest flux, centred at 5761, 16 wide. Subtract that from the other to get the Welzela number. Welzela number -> -2.8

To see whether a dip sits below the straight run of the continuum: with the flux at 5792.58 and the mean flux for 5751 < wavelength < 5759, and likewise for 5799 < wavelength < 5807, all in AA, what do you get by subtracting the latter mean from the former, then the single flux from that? -42.5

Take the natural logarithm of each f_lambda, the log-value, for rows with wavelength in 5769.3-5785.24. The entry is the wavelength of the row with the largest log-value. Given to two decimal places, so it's 5773.93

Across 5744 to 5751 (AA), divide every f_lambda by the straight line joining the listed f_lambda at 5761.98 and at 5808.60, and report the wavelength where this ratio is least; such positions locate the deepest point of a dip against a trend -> 5744.76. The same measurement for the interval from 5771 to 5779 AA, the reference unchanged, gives 5777.92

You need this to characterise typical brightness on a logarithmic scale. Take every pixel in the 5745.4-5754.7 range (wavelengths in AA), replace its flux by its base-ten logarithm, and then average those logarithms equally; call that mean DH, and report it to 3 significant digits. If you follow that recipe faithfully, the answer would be 1.68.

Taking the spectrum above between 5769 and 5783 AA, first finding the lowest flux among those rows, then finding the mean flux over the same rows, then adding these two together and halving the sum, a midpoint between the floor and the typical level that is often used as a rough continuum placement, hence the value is 46.1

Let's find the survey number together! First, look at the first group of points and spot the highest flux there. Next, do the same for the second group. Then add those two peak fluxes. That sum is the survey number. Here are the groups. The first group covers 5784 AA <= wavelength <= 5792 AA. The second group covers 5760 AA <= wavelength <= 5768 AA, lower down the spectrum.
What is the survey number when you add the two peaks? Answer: 94.4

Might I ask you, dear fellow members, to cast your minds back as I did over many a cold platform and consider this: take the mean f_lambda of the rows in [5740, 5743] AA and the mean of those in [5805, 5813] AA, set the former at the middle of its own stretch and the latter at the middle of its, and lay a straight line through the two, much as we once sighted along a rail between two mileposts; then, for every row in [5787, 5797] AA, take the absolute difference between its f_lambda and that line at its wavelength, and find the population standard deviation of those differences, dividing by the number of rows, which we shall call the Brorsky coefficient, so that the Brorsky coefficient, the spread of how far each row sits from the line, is 0.4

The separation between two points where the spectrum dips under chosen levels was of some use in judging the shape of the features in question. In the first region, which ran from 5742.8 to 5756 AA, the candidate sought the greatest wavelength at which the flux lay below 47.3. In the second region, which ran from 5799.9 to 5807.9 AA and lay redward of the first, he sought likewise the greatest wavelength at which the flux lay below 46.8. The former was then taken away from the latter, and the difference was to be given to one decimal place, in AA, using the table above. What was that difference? 61.2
